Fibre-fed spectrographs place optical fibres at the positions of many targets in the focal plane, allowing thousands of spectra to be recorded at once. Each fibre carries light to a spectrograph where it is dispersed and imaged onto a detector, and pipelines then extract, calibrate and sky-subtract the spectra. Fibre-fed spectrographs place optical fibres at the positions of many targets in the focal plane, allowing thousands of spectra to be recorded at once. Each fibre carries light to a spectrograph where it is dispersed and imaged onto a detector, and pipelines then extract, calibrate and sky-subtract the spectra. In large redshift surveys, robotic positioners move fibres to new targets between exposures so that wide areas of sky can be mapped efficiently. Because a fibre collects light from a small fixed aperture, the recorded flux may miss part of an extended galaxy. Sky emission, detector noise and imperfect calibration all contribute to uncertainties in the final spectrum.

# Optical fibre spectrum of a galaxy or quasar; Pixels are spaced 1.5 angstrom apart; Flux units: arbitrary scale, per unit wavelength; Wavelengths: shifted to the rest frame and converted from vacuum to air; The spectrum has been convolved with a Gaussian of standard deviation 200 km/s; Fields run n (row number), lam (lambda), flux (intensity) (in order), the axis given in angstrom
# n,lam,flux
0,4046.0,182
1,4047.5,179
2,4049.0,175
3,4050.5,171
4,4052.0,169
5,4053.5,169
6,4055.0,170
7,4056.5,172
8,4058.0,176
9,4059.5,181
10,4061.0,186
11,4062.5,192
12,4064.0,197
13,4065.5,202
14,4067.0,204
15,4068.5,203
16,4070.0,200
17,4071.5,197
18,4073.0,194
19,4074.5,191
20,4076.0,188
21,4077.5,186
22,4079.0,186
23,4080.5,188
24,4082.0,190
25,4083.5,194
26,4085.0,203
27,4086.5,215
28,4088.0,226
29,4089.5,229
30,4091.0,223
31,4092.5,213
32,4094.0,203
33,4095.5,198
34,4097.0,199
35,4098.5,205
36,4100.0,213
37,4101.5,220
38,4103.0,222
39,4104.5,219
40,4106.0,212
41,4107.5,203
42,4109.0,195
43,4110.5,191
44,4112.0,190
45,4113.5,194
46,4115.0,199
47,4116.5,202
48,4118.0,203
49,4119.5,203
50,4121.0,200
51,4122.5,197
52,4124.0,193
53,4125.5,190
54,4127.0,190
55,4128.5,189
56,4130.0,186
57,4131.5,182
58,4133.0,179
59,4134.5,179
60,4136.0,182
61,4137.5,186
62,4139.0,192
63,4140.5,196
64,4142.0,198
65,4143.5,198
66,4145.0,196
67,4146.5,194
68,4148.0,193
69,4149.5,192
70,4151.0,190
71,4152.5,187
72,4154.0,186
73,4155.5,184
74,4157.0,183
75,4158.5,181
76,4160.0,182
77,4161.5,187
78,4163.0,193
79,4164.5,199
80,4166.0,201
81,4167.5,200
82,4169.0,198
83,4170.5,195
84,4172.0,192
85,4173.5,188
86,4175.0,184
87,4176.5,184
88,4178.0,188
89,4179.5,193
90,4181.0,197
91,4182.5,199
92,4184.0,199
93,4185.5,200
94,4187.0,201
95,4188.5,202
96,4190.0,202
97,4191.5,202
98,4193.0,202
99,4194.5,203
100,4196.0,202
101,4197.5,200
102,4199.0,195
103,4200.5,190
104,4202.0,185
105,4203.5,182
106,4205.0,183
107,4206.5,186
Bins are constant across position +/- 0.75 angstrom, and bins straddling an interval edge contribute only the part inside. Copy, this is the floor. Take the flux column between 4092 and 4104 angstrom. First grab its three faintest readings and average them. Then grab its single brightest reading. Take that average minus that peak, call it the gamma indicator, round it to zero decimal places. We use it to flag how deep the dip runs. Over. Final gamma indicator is -22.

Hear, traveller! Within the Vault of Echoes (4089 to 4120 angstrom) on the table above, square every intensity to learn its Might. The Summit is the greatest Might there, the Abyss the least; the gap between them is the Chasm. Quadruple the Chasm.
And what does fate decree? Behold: 65364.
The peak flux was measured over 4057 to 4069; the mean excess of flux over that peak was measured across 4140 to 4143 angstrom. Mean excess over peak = -7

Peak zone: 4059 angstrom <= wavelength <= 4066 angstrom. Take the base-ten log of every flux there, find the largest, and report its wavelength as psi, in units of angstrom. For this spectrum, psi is 4065.5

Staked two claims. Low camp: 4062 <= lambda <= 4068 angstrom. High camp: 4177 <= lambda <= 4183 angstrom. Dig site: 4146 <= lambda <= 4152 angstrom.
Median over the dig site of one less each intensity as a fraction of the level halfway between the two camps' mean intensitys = 0.02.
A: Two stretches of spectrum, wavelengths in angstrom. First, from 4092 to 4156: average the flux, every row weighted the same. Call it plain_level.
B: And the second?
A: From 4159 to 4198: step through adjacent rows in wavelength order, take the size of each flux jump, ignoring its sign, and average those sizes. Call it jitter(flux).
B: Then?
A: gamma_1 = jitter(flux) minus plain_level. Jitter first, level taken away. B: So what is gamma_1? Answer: -194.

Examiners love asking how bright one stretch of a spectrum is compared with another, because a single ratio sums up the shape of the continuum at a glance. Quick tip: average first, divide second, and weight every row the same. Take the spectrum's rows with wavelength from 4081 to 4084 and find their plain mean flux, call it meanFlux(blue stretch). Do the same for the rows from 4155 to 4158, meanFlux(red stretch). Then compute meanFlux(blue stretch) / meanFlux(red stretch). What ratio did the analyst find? 1.05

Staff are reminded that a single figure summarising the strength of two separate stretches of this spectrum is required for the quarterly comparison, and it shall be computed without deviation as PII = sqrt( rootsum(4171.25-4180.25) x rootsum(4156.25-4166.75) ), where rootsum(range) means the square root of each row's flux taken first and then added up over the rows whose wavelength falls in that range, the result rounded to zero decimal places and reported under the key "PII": 89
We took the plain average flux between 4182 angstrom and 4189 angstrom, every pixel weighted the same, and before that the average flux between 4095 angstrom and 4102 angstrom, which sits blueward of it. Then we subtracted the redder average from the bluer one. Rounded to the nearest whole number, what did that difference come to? 7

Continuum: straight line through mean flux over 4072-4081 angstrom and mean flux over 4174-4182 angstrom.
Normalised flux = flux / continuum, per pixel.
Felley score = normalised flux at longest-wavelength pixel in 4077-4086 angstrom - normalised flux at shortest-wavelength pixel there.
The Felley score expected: 0.09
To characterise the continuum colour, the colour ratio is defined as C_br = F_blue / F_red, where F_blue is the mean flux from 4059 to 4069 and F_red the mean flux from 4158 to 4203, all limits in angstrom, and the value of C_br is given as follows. 1.00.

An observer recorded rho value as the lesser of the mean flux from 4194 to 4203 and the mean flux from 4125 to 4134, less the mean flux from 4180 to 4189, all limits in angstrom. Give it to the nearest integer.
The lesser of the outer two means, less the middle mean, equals -14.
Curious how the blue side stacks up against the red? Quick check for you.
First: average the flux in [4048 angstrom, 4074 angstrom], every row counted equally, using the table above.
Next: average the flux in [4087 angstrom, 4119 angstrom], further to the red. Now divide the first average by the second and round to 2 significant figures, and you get 0.89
